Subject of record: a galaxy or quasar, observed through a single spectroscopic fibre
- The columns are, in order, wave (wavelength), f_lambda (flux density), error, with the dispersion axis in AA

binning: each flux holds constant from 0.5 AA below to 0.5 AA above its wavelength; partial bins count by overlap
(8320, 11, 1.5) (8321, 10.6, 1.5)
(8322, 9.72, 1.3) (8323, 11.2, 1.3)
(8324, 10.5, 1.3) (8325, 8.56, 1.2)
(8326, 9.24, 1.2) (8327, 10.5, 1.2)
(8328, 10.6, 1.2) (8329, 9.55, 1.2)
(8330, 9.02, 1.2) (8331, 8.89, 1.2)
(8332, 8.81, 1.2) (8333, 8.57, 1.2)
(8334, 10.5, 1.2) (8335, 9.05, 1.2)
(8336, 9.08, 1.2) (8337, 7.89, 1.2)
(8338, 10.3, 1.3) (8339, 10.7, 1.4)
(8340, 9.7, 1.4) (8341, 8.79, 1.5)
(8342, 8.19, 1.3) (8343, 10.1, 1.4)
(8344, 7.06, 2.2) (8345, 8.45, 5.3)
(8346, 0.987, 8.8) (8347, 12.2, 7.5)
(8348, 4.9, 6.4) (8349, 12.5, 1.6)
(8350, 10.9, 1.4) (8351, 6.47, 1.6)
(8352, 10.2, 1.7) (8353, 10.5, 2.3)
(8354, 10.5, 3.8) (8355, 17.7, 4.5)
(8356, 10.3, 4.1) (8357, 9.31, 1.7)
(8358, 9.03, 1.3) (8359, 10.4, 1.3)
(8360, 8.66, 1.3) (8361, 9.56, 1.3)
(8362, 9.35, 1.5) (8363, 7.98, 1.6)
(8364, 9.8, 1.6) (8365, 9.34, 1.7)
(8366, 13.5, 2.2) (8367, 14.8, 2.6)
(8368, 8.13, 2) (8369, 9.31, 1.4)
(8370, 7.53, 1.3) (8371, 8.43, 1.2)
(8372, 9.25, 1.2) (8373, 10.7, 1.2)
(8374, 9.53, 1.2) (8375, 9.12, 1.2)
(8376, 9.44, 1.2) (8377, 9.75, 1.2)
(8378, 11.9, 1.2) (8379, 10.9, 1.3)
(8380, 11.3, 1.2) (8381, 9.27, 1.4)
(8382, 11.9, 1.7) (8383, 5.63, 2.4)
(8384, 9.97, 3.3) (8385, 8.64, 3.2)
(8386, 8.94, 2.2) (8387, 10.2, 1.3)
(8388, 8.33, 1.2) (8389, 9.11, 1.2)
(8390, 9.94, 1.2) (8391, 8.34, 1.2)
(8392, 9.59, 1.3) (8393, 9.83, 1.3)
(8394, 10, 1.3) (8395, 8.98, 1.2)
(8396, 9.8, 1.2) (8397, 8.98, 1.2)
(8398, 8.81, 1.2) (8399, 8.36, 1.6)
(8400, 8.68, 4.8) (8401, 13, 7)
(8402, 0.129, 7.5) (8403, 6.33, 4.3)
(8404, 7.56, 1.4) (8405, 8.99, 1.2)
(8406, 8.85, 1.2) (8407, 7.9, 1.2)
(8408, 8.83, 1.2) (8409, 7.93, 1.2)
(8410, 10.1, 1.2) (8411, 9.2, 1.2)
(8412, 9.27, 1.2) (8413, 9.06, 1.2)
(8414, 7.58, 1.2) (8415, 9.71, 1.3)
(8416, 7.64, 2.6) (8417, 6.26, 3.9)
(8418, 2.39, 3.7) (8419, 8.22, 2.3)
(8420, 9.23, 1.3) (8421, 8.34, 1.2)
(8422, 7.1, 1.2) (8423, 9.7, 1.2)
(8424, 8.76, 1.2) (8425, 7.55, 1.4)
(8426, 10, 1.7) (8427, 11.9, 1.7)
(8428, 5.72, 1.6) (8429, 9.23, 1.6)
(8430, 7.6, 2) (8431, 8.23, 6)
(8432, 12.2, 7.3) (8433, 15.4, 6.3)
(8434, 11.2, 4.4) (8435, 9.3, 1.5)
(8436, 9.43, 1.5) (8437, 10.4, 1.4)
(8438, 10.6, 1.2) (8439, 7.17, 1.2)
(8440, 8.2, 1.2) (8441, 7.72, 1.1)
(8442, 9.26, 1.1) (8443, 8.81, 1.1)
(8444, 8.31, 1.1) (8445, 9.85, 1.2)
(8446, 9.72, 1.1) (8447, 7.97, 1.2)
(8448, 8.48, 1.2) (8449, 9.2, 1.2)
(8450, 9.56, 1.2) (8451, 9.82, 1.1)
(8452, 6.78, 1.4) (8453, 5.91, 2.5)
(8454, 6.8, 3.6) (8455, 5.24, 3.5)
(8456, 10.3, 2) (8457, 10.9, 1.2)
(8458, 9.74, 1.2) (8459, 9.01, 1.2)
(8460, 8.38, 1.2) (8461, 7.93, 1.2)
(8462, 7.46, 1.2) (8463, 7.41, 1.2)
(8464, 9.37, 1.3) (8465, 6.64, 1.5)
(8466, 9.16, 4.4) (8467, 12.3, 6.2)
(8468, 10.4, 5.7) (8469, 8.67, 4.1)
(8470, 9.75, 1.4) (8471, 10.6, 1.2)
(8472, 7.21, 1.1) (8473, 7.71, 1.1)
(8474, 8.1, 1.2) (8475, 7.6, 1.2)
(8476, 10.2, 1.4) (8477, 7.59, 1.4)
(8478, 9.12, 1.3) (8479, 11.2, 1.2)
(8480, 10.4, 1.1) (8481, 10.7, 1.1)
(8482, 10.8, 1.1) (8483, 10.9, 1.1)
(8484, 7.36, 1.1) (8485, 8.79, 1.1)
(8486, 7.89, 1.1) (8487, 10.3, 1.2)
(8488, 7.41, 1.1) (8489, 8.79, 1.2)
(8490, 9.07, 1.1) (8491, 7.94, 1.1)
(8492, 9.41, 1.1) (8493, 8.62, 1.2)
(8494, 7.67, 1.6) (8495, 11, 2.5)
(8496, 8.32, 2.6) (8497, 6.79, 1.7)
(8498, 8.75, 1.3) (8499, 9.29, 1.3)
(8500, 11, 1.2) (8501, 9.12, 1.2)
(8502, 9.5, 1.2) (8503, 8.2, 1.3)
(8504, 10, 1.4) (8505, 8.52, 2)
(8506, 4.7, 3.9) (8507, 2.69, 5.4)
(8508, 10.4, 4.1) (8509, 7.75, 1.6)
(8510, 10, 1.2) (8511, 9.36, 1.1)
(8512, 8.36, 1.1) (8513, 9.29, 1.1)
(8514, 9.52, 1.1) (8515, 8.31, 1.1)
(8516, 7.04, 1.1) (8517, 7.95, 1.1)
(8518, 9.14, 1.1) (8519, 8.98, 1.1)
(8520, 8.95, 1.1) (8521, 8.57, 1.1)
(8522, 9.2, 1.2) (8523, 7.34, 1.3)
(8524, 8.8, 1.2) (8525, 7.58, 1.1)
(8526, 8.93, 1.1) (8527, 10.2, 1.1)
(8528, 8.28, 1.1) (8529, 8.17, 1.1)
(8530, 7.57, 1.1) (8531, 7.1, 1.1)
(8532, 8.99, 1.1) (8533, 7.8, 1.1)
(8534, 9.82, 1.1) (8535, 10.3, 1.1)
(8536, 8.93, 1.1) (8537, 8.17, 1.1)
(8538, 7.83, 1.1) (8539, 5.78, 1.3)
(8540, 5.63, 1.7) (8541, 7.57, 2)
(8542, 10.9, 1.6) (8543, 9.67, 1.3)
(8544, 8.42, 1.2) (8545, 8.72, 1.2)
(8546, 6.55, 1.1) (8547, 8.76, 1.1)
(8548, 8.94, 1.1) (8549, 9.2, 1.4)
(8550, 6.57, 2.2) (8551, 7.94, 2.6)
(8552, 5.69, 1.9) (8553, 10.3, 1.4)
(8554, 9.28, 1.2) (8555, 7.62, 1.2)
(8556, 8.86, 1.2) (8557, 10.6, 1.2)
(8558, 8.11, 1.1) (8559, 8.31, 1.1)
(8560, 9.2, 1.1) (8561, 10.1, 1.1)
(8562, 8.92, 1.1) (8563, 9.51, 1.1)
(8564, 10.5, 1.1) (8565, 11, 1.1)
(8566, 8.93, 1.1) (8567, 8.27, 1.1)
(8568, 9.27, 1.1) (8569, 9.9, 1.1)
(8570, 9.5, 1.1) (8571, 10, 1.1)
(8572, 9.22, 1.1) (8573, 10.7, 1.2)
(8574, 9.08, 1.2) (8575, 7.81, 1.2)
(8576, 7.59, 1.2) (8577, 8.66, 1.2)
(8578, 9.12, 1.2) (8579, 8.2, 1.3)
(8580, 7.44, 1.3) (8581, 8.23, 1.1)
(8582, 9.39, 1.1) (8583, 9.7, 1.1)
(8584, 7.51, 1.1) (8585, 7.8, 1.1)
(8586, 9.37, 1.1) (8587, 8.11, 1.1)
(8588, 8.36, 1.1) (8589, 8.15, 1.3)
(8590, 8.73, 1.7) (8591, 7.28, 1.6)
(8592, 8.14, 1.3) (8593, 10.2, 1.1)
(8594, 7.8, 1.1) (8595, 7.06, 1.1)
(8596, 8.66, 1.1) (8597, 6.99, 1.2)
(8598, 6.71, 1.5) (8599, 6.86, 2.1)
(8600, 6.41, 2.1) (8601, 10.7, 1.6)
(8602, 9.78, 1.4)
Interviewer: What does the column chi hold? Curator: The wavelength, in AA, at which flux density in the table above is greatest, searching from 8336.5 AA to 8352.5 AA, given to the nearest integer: 8349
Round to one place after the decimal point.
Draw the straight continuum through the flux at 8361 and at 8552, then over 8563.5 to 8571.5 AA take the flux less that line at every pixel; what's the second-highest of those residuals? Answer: 5.1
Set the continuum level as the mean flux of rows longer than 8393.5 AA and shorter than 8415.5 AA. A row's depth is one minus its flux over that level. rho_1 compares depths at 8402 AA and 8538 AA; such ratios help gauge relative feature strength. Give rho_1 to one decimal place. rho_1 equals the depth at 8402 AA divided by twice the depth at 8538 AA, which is 5.9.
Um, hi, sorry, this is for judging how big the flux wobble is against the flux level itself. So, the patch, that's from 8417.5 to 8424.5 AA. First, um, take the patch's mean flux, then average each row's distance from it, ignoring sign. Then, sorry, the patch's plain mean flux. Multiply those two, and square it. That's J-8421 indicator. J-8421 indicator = 165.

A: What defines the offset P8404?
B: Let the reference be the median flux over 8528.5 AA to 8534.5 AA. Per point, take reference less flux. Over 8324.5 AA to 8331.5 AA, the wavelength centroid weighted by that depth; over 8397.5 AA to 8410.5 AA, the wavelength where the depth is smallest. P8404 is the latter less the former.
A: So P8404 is 73.0 AA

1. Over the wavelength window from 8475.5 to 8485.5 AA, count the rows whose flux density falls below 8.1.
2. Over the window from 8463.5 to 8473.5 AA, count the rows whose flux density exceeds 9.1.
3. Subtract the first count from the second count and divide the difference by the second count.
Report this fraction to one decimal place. 0.7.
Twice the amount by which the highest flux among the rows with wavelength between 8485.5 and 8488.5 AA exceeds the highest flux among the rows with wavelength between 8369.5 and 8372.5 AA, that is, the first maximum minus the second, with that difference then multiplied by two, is 2.1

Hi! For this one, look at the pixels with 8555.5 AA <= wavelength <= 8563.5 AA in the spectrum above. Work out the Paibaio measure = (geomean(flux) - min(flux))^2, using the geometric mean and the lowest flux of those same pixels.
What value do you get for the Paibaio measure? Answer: 1.1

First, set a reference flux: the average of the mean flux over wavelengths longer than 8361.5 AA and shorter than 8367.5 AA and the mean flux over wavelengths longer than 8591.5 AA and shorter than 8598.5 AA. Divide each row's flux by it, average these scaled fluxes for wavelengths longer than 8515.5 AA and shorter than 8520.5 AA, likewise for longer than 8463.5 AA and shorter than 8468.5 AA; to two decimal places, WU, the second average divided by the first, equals 1.14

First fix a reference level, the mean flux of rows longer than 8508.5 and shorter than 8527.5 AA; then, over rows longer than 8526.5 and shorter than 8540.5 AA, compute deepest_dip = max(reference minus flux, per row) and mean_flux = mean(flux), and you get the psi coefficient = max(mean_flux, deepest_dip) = 8.2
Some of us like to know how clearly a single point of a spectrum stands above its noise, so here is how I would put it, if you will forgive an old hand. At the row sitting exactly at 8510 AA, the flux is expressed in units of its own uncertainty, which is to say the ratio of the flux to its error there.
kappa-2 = 8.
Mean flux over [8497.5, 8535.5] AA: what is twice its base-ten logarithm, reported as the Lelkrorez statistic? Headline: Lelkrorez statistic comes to 1.87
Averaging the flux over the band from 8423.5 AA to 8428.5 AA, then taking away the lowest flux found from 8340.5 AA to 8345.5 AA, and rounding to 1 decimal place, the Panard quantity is 1.7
